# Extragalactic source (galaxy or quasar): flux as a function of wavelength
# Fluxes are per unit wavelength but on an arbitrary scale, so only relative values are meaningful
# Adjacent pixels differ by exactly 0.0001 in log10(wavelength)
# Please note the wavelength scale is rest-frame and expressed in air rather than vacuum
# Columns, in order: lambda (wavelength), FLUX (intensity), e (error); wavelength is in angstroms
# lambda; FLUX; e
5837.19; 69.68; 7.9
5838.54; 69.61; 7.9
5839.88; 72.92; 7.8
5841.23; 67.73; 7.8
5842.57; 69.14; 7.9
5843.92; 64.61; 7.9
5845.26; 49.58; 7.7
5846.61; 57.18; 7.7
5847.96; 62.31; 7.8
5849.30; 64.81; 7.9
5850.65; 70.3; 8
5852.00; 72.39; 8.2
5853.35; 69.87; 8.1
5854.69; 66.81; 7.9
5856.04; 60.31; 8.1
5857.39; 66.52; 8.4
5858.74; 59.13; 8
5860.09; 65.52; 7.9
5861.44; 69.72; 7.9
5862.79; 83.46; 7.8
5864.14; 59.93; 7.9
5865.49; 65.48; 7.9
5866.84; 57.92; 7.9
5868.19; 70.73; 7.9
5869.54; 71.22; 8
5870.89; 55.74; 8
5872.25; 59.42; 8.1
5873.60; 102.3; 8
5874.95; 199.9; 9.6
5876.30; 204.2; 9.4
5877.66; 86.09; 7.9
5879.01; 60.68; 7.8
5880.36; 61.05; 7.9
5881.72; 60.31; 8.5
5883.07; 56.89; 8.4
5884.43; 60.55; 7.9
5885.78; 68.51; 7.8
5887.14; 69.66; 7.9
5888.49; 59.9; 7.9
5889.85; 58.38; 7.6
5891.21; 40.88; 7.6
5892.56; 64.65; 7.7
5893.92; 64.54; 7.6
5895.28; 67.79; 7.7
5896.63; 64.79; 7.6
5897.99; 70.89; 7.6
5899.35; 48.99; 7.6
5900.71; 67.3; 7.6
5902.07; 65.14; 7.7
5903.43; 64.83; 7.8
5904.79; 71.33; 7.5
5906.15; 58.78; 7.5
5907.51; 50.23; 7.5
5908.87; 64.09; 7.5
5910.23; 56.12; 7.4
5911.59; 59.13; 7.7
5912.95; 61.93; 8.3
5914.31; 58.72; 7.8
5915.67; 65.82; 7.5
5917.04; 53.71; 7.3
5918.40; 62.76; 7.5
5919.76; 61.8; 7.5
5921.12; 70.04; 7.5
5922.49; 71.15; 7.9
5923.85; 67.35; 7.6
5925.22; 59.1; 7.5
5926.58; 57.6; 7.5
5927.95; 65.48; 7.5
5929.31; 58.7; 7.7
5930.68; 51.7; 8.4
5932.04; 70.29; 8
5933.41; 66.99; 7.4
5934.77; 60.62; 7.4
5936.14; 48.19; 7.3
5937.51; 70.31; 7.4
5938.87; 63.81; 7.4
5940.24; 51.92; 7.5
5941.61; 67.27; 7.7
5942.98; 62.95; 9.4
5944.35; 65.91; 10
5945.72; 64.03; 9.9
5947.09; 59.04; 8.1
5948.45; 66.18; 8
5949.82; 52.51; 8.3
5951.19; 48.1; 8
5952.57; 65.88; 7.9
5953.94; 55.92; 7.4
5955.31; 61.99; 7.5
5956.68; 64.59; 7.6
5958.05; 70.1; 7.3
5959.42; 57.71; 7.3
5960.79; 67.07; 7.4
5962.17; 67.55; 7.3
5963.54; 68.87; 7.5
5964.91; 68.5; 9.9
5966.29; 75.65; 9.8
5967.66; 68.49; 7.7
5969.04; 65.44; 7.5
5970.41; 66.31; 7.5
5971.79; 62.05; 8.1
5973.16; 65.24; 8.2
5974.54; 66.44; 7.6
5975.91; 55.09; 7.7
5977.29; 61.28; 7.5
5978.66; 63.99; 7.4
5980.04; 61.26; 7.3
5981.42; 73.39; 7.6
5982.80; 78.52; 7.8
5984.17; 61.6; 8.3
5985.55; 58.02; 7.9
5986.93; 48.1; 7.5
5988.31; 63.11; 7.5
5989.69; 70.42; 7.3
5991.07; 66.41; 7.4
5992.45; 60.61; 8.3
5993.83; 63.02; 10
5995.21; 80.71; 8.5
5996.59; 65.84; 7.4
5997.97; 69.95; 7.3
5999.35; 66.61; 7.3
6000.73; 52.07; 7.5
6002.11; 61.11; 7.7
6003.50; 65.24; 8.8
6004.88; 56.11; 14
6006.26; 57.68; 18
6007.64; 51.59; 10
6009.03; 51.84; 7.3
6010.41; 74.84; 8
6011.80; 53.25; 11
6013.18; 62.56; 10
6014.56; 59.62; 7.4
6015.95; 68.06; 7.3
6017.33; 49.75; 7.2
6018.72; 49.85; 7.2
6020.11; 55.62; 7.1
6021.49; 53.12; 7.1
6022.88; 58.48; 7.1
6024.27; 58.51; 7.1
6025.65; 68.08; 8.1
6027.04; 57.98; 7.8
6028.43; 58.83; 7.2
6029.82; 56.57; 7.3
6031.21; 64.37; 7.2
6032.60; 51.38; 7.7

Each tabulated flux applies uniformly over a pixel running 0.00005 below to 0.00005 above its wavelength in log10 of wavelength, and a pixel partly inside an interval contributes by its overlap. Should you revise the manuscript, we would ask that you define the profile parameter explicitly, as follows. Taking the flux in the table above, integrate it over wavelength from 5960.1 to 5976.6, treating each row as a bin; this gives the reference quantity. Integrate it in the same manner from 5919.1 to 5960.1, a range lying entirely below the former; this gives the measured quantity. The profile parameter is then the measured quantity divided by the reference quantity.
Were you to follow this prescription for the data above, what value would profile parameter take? 2.3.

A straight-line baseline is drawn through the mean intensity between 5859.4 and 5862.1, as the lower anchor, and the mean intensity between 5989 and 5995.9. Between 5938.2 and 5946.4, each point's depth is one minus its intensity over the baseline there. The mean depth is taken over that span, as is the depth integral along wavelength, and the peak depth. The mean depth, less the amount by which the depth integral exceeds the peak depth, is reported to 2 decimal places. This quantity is -0.33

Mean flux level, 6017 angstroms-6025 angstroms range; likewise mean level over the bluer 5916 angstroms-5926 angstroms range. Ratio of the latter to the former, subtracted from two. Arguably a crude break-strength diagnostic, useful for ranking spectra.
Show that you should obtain 0.83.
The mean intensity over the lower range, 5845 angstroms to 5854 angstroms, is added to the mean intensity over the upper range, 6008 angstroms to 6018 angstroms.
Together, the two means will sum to 124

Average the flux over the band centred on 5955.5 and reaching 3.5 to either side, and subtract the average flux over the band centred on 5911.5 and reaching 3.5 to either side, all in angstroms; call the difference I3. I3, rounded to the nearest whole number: 4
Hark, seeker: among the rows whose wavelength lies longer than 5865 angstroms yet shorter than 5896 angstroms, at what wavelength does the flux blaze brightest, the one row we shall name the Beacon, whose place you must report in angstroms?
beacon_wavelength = 5876.30 angstroms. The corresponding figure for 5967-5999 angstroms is 5995.21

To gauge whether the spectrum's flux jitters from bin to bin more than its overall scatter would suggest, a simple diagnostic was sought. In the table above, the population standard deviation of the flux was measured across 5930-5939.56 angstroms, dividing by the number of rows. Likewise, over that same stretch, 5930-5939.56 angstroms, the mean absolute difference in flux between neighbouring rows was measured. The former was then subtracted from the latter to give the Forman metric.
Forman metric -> 3.4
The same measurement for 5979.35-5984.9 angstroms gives 3.9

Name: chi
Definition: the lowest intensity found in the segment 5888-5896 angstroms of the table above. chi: 40.88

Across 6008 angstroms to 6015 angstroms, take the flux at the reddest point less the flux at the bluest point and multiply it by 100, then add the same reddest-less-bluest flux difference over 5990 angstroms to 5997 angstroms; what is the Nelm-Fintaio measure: 777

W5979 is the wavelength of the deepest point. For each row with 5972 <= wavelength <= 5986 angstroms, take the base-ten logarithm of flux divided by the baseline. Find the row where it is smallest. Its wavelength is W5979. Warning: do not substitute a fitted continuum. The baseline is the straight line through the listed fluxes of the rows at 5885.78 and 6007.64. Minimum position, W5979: 5975.91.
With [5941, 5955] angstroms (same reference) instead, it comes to 5951.19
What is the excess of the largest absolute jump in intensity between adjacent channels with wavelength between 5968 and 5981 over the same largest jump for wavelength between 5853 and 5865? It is -12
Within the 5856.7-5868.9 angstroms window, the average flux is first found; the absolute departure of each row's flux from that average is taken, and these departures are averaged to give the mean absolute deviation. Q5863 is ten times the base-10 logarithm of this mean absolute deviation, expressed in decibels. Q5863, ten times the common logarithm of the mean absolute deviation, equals 7.35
